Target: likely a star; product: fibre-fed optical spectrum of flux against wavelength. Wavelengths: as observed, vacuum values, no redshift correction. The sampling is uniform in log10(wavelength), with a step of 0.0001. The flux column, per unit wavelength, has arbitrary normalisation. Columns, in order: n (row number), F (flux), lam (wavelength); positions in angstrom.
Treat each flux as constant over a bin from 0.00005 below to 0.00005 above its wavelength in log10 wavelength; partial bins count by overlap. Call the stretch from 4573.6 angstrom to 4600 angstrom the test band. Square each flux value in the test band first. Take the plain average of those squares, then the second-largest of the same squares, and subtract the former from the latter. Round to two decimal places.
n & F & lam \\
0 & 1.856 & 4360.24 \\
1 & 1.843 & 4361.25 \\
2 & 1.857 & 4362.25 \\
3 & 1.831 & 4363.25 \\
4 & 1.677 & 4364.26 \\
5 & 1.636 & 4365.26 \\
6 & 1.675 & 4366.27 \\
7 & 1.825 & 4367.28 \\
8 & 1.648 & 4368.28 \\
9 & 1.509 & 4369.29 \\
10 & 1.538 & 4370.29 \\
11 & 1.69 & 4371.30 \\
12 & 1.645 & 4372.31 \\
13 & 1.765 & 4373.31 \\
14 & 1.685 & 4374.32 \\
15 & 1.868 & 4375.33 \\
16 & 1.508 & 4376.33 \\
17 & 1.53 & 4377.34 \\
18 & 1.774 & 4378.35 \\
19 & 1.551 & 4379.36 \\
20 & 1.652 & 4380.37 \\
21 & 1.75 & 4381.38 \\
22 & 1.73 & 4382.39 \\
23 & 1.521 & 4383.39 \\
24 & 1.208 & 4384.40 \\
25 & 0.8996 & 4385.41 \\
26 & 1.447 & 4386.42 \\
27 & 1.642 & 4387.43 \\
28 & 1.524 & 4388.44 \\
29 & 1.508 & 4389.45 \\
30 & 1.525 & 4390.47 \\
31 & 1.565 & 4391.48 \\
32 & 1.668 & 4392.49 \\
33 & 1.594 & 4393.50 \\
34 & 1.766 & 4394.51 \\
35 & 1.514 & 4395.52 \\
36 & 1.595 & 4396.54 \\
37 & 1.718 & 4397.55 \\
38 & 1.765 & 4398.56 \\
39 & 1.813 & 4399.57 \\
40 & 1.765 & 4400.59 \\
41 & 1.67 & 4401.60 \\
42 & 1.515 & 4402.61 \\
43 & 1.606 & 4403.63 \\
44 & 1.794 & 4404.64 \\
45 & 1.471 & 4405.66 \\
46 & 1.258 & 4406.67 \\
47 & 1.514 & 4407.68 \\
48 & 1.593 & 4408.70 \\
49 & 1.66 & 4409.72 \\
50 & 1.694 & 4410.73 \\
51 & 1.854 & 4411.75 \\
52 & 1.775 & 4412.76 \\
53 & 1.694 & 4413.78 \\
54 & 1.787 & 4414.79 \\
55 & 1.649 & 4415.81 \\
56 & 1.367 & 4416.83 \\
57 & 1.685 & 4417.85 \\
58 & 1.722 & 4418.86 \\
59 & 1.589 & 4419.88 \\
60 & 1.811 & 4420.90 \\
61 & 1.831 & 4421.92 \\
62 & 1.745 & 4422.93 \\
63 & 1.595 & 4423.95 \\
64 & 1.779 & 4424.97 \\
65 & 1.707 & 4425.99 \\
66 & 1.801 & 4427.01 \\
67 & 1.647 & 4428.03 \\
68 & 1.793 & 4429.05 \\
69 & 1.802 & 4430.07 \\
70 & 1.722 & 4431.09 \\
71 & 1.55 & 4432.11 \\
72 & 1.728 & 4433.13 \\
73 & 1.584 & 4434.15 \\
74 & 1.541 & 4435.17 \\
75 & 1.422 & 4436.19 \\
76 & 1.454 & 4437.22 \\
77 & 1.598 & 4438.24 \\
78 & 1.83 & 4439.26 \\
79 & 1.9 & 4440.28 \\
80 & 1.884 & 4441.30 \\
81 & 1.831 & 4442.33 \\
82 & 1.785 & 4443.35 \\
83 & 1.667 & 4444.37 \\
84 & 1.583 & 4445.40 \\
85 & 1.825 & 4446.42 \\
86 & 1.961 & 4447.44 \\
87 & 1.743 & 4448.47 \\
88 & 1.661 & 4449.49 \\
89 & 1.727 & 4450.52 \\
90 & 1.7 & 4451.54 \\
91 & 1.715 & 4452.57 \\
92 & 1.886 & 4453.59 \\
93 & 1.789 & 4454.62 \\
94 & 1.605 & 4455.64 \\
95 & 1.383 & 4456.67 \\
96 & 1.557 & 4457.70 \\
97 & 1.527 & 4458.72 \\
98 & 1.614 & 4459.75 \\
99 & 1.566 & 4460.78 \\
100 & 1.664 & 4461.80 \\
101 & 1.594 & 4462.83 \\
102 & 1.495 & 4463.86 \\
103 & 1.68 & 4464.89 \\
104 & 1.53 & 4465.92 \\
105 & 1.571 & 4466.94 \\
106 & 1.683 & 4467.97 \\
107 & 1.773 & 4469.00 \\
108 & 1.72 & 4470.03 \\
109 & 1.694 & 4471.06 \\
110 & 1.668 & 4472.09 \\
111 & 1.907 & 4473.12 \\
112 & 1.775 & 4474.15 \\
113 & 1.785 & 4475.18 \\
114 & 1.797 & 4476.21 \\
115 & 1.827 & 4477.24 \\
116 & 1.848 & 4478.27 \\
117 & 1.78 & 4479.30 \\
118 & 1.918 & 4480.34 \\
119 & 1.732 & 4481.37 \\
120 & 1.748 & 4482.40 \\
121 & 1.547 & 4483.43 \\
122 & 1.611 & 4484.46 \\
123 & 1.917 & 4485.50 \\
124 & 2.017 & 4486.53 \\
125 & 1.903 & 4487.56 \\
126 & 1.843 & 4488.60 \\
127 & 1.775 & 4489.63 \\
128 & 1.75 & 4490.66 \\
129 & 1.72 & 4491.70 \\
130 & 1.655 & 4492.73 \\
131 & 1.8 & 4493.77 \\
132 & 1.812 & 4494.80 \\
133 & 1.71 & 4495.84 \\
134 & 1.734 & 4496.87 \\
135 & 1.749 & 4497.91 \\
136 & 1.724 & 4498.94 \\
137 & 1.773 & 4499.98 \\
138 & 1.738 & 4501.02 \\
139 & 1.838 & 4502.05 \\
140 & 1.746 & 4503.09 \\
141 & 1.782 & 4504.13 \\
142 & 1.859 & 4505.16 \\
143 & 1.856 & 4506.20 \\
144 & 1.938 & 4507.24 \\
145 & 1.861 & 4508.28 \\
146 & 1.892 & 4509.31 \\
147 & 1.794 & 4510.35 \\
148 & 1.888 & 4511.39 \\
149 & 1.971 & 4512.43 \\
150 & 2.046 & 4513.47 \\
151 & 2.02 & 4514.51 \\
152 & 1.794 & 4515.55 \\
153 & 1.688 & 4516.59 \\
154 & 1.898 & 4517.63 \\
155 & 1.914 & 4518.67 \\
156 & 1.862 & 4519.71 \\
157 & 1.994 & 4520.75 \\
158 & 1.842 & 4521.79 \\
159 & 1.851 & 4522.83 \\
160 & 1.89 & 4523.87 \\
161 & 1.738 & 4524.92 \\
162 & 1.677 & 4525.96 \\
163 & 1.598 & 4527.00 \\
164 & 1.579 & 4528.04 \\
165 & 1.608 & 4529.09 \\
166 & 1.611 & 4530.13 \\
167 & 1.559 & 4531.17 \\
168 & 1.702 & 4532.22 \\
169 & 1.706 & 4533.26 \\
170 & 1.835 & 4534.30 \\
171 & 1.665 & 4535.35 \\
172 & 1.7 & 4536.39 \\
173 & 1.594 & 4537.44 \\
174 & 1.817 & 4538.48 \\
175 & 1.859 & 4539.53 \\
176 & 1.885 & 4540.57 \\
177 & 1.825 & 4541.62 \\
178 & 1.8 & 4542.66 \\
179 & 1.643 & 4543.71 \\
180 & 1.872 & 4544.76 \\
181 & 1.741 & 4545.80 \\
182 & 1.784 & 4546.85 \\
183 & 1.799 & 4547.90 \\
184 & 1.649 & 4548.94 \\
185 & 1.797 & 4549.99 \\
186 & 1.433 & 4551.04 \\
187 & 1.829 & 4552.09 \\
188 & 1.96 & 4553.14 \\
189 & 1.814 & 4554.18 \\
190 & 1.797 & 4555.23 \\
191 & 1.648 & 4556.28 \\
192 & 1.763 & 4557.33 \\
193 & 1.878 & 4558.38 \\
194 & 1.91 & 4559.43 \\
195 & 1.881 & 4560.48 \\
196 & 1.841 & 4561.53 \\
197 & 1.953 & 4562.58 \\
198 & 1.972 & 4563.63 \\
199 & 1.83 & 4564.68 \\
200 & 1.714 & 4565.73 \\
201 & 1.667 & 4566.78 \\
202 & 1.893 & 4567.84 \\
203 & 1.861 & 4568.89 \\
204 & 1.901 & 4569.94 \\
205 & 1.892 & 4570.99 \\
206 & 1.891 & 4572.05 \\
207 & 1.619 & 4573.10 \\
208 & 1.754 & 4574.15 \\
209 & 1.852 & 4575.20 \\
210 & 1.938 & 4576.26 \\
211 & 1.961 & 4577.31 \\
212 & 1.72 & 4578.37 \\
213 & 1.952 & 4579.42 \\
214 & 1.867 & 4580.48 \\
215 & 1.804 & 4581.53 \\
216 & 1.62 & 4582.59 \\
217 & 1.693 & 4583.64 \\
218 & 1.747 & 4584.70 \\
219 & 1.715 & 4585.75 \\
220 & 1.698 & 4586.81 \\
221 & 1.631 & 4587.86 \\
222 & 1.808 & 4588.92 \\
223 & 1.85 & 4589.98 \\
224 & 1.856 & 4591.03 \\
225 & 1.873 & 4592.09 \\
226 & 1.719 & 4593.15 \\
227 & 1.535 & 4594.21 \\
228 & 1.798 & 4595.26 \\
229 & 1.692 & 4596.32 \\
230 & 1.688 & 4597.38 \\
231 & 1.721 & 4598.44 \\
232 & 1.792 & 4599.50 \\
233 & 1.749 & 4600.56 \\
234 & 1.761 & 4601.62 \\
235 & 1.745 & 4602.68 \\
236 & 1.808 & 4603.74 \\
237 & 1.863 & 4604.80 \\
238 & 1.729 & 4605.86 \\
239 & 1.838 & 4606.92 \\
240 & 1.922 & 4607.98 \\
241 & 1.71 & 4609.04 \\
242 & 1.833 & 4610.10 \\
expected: 0.66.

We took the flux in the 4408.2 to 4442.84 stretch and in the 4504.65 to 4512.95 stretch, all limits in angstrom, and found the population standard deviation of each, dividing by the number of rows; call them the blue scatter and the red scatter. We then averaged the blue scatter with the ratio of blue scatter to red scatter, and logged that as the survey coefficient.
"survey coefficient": 1.3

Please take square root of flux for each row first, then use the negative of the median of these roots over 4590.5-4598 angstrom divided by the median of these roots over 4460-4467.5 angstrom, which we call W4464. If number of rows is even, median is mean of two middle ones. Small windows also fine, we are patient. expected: -1.05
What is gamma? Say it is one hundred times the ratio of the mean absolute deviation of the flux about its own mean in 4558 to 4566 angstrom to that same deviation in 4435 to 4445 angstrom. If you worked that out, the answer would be 37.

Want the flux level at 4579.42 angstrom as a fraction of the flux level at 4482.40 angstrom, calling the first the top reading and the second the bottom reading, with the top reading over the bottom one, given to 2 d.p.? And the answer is 1.12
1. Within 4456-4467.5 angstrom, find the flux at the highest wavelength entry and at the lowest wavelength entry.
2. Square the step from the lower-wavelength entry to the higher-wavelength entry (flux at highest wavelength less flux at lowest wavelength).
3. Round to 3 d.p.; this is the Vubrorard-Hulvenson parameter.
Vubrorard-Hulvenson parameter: 0.035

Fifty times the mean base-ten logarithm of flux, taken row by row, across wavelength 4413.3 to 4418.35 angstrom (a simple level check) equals 10.6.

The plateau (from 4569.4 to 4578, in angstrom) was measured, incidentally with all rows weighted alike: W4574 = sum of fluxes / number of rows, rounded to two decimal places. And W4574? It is 1.85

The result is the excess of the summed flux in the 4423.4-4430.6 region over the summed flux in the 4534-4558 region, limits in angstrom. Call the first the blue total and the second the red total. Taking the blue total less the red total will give -28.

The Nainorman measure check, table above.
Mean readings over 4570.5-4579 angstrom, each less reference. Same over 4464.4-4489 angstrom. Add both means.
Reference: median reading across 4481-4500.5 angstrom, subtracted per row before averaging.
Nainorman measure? 0.09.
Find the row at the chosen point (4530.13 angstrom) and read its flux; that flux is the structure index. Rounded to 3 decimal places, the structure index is 1.611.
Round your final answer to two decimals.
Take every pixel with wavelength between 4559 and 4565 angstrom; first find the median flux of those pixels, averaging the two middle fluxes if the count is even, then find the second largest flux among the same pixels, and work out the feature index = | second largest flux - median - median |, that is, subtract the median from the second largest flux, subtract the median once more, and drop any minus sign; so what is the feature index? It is 1.84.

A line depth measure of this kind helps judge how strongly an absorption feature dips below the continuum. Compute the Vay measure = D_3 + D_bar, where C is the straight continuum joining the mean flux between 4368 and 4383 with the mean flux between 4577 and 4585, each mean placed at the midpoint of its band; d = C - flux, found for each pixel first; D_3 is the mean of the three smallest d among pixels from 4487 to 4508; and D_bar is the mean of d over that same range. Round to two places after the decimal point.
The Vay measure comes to -0.21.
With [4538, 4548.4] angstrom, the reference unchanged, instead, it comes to -0.14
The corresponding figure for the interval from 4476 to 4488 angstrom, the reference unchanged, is -0.30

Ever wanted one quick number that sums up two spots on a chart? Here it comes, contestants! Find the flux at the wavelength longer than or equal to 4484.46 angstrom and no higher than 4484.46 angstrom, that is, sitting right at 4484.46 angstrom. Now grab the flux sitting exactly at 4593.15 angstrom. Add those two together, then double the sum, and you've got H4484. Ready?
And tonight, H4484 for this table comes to 6.7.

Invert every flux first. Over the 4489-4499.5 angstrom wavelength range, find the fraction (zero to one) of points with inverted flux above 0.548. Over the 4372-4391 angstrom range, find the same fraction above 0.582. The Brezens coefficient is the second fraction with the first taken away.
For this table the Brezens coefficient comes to -0.26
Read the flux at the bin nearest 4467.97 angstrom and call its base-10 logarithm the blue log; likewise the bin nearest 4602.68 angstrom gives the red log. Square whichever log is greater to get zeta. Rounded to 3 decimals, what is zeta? 0.058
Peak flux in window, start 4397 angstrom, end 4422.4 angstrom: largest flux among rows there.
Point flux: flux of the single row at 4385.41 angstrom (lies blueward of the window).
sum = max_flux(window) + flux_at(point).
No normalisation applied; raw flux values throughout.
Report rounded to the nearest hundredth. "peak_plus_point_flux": 2.75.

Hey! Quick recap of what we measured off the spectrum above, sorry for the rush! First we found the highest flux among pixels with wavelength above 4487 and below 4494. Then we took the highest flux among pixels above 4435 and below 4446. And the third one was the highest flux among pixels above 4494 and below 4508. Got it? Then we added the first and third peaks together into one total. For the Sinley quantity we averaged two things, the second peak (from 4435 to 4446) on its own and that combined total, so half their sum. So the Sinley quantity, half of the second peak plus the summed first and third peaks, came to 2.87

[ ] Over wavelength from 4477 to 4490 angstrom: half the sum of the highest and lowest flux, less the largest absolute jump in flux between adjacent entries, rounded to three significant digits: 1.48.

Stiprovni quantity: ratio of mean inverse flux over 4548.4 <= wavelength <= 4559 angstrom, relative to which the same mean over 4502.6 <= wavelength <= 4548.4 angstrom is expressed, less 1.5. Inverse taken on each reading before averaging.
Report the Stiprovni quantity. -0.52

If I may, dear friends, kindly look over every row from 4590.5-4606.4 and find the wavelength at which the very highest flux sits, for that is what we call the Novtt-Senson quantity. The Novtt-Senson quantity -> 4592.09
